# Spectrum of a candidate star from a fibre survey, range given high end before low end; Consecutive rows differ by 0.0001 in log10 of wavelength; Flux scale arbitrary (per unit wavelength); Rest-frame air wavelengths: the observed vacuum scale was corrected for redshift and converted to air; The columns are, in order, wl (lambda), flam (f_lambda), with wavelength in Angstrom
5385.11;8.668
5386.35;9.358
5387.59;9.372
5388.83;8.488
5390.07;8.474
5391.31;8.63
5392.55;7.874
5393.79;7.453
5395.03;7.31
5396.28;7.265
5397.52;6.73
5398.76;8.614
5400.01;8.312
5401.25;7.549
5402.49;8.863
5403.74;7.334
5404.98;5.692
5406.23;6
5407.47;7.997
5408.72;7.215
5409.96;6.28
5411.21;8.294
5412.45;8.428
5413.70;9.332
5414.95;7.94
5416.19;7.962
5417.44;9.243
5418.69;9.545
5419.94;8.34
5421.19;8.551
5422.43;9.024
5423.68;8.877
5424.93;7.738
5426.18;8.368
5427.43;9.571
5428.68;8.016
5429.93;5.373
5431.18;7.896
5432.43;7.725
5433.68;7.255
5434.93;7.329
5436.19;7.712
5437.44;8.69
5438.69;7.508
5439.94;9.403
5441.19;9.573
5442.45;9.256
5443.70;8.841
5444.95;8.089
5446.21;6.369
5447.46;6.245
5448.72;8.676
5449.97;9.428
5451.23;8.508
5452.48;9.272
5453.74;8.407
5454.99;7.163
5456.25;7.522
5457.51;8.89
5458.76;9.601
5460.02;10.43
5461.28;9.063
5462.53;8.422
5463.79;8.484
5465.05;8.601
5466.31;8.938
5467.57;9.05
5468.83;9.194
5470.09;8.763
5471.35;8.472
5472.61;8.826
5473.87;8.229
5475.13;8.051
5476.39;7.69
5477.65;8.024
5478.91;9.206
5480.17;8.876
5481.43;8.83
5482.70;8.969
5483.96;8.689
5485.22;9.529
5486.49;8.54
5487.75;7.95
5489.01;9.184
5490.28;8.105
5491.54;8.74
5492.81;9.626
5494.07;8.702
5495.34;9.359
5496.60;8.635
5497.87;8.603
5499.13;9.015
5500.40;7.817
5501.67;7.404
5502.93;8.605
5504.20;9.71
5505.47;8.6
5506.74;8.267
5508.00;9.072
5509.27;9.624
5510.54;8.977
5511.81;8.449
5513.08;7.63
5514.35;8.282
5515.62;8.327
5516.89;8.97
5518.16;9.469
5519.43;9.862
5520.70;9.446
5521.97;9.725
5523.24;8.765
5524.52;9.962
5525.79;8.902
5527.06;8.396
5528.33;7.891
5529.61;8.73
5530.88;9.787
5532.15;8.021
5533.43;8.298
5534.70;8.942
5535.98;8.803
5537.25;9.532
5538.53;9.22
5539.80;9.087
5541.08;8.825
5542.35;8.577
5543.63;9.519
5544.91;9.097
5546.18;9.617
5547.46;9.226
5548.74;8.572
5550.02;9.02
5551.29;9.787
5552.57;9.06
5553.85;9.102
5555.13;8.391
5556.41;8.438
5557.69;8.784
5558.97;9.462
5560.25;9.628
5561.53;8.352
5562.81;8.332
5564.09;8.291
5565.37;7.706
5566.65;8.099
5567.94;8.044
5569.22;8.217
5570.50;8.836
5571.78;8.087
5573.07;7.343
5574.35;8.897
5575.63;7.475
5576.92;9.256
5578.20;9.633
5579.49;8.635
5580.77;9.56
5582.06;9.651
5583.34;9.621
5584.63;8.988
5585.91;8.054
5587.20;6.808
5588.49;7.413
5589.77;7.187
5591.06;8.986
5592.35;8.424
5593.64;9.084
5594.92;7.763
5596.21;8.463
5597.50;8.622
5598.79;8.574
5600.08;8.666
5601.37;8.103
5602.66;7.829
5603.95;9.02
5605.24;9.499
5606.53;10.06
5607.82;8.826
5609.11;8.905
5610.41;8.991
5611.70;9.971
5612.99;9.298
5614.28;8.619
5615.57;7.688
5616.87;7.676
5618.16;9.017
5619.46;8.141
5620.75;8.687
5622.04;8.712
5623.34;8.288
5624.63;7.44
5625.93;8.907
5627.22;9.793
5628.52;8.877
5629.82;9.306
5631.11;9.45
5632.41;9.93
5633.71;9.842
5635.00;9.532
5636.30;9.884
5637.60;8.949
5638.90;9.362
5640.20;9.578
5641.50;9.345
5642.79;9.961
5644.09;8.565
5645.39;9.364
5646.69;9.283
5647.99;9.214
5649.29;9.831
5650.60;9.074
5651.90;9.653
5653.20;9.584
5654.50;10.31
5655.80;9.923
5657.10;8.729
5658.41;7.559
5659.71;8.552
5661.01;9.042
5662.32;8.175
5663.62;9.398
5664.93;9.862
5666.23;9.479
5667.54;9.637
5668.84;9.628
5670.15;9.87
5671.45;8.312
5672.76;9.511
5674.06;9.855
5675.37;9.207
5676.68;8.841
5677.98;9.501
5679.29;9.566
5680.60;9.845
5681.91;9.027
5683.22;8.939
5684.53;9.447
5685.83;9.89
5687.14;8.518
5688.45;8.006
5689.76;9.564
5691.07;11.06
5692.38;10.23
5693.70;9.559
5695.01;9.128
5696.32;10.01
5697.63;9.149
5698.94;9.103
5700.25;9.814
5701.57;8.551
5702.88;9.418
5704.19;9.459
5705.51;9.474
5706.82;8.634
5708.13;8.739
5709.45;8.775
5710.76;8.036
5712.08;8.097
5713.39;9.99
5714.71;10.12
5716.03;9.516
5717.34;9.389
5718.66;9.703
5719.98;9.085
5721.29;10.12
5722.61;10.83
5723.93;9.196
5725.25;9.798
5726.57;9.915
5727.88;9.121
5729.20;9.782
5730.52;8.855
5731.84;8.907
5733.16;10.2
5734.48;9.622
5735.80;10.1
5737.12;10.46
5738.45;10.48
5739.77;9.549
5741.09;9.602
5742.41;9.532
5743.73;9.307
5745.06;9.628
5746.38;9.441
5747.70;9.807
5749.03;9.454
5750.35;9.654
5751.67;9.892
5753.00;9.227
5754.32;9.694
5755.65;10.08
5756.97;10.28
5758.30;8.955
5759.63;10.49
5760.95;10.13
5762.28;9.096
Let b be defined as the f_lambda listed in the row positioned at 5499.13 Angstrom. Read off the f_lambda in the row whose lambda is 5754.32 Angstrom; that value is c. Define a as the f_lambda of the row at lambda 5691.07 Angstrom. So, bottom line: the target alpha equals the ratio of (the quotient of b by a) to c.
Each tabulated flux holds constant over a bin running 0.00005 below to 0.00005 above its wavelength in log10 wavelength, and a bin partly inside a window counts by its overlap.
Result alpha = 0.084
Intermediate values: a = 11.06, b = 9.015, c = 9.694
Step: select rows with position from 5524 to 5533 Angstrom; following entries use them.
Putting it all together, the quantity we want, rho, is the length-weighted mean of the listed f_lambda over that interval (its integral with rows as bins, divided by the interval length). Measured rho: 8.79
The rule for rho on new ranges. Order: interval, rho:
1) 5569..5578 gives 8.37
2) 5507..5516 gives 8.62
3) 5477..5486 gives 8.86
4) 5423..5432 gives 7.98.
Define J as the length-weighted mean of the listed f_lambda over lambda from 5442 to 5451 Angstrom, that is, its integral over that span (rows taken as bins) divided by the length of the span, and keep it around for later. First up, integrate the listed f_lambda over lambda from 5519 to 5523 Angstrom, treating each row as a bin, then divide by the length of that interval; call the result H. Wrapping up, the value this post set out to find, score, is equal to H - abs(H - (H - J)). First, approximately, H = 9.59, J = 8.12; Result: 1.5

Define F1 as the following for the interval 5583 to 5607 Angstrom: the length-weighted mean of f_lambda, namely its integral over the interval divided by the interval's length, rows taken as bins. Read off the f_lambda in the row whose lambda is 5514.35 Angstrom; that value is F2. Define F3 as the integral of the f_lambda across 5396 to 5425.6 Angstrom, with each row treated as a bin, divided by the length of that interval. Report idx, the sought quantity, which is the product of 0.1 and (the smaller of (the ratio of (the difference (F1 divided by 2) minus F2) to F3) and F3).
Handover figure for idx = -0.051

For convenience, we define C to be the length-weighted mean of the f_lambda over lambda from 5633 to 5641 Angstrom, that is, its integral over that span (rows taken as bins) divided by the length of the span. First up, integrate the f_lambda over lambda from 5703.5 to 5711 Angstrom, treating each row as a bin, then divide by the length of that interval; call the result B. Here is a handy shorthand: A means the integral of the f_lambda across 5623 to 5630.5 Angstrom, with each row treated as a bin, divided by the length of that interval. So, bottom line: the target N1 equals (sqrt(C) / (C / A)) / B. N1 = 0.320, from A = 8.8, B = 8.91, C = 9.5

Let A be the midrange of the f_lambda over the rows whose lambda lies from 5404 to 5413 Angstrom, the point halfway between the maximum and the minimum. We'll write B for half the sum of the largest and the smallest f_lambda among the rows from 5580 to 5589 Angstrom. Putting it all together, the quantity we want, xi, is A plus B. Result 15.3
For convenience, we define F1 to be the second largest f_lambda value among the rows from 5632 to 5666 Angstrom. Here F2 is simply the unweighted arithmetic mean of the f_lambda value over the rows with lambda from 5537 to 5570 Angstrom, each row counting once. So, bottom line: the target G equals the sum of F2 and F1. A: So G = 18.8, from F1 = 9.961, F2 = 8.85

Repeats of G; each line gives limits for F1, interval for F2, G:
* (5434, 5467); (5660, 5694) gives 19.0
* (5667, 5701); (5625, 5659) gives 19.6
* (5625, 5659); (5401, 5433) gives 17.9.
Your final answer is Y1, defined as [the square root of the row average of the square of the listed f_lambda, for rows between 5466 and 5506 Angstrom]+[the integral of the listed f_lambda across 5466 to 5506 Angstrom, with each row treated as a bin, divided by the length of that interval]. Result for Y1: 17.4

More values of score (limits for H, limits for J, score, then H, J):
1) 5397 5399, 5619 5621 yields -0.9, 7.55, 8.40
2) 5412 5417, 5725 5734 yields -1.1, 8.44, 9.51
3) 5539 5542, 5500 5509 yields 0.4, 8.96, 8.56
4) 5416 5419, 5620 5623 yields 0.3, 8.97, 8.65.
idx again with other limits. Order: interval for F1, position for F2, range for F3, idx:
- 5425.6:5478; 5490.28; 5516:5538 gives -0.044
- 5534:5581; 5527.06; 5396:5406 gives -0.053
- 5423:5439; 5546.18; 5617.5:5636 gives -0.063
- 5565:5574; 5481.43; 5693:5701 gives -0.051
